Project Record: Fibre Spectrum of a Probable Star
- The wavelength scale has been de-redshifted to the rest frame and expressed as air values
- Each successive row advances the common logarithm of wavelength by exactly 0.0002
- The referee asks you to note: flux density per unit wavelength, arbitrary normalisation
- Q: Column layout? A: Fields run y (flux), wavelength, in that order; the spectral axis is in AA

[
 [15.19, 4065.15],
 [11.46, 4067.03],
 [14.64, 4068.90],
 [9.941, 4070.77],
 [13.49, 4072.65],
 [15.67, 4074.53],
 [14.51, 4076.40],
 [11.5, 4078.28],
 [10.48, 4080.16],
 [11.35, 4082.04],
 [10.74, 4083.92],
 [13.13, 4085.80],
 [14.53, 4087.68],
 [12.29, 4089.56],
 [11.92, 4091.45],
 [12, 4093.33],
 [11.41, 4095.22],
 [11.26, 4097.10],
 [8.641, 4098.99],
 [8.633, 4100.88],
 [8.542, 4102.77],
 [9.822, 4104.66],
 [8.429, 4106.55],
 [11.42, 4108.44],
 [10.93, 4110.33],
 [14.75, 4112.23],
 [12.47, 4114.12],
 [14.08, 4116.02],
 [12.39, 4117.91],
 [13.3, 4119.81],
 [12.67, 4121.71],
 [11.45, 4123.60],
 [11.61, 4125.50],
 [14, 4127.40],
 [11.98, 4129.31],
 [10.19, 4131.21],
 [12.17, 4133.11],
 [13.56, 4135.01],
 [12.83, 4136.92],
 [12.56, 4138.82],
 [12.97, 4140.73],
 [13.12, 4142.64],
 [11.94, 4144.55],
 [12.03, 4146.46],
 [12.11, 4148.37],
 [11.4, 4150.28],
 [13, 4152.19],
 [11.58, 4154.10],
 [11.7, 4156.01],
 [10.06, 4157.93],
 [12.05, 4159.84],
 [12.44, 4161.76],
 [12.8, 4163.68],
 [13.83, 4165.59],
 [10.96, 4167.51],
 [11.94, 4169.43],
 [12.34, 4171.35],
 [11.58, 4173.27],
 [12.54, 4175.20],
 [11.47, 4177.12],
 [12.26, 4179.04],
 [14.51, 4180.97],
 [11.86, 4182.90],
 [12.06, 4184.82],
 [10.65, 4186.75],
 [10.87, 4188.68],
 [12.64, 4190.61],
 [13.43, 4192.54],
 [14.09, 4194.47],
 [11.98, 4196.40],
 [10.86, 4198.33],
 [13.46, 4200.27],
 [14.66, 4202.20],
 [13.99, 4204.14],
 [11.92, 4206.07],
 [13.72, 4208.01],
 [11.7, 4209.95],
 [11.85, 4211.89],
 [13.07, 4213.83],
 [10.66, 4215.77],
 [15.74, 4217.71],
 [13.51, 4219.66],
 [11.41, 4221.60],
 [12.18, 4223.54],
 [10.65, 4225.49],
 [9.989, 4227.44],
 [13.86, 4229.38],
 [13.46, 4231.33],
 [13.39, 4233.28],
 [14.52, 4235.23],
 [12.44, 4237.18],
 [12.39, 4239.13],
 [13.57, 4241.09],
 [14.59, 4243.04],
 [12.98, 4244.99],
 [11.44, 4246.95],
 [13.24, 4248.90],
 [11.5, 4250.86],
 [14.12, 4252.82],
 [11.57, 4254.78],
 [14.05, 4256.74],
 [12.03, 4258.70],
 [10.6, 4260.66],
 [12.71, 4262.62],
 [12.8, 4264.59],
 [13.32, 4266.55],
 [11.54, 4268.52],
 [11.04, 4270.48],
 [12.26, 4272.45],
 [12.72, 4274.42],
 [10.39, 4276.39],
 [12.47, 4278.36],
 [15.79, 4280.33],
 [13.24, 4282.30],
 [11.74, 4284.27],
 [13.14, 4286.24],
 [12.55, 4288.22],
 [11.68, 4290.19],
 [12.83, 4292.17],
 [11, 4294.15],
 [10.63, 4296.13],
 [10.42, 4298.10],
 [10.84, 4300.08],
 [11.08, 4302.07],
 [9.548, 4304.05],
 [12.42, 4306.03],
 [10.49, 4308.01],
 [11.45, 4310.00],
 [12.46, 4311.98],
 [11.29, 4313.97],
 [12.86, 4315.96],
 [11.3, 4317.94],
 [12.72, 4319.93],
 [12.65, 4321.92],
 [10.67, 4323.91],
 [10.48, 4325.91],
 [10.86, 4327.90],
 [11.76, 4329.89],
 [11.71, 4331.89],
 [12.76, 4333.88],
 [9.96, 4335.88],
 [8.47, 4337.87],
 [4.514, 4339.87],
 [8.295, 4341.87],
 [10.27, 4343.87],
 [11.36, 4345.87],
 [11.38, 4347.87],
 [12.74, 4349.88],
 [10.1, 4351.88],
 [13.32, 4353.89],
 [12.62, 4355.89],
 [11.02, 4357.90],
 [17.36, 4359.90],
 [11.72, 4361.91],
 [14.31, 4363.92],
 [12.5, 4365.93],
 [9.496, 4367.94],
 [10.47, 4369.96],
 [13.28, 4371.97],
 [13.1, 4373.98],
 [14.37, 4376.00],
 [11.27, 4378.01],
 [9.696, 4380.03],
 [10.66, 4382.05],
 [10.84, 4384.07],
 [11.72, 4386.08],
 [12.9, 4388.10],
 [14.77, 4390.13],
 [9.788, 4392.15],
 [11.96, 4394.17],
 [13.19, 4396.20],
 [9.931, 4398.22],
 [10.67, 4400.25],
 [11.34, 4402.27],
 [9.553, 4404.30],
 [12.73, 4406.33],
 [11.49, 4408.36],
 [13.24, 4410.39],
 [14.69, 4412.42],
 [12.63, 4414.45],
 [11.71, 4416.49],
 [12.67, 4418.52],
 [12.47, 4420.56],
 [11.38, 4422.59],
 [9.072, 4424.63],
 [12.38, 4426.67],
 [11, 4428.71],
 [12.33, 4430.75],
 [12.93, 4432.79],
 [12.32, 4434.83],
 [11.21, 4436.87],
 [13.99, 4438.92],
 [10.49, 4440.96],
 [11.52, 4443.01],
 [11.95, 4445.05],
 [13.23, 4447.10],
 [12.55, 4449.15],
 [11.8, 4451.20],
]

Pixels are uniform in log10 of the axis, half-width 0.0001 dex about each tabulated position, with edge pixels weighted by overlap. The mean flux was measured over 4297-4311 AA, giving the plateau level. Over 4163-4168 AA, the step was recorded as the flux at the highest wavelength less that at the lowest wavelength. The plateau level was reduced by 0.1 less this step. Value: 9.0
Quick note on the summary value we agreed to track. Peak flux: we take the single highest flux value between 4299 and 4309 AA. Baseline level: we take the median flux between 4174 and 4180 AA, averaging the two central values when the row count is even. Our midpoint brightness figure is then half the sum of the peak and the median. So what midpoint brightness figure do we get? 12.3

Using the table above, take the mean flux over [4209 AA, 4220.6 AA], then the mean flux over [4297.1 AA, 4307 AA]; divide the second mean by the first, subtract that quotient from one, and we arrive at 0.15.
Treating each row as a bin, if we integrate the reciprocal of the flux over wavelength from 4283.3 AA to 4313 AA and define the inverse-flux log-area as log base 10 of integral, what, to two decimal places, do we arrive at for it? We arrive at 0.42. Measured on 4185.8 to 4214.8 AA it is 0.37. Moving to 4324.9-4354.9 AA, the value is 0.48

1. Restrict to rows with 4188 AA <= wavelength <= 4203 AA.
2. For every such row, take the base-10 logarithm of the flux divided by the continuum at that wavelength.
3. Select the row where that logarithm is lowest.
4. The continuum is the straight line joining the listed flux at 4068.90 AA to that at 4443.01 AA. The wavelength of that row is 4188.68 AA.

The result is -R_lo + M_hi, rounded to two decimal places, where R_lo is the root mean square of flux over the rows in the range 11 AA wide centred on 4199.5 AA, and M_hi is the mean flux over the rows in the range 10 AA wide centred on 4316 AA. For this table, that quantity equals -1.11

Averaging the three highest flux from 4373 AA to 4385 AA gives 12.91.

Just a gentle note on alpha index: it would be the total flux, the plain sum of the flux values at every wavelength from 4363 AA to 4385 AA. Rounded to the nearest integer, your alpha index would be 130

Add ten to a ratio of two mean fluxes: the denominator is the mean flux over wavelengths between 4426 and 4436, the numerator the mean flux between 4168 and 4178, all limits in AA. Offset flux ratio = 10.98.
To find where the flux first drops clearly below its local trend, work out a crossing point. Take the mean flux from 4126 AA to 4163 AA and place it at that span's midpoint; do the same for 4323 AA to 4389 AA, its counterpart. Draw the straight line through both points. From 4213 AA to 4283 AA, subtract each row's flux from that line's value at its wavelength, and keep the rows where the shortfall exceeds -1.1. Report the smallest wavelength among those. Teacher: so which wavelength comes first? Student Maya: 4215.77 AA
